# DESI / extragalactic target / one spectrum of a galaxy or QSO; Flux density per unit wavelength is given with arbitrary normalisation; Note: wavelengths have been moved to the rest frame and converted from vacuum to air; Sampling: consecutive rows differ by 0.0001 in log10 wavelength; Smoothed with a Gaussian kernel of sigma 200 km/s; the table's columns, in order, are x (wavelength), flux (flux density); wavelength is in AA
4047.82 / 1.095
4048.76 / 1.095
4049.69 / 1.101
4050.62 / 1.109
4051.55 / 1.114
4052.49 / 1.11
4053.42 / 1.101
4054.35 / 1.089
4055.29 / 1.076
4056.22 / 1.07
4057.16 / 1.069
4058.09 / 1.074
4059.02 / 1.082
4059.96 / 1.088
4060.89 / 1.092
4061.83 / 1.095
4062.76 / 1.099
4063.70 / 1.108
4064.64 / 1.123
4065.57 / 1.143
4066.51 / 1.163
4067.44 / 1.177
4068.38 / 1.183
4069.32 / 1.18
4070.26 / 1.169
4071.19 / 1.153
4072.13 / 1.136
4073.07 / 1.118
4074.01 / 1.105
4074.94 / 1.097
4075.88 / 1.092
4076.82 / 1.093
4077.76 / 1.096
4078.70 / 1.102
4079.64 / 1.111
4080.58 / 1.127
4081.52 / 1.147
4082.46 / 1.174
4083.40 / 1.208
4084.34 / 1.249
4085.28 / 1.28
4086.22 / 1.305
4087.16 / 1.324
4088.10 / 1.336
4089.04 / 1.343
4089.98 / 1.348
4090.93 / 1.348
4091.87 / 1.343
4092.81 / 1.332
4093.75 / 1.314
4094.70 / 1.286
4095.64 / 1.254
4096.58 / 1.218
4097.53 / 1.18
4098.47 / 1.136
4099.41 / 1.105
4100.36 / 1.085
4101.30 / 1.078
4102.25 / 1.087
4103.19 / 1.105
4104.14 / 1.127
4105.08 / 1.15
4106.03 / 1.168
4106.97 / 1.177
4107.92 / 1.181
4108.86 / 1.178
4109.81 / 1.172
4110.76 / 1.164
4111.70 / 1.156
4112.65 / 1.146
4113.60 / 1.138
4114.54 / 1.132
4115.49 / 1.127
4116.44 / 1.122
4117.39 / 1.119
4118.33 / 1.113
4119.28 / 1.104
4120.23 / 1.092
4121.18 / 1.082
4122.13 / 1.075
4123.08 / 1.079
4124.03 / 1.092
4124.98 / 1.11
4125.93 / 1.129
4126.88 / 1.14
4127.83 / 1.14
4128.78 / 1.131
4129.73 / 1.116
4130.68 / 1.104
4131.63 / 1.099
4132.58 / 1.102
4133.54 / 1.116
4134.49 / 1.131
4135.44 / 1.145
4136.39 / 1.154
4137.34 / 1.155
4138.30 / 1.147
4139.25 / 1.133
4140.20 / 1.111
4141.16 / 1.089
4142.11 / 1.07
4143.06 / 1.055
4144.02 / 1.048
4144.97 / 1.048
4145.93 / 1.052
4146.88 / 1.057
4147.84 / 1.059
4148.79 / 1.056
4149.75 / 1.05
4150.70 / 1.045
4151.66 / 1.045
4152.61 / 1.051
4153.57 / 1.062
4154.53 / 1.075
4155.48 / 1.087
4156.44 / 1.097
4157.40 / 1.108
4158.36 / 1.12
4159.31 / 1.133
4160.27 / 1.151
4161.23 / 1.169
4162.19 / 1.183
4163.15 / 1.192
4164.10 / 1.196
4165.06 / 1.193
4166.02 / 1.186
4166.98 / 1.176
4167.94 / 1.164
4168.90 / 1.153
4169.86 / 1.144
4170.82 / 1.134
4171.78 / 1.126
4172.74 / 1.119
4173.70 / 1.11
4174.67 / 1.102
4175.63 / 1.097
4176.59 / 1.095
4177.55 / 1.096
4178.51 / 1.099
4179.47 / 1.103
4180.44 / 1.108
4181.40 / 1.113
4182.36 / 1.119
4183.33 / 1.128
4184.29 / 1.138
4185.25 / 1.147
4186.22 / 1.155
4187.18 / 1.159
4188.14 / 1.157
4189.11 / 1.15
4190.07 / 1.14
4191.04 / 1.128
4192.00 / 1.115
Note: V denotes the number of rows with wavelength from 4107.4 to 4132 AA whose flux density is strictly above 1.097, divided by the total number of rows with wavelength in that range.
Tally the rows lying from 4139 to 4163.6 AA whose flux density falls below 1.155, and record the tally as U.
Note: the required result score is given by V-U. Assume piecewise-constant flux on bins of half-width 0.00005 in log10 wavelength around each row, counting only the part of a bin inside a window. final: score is -22.2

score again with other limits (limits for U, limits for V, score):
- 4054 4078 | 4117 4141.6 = -20.2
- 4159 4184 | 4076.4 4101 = -17.1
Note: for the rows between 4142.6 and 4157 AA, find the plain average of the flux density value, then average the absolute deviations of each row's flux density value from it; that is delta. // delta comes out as 0.011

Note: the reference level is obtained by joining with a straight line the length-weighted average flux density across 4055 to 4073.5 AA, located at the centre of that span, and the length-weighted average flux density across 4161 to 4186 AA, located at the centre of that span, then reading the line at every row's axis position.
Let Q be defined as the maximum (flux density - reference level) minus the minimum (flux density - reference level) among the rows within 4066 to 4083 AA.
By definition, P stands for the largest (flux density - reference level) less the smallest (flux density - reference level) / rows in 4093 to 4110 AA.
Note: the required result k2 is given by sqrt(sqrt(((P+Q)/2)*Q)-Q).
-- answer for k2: 0.176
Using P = 0.237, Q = 0.09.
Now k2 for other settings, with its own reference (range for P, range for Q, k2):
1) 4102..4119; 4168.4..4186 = 0.089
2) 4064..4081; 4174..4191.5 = 0.084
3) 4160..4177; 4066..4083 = 0.052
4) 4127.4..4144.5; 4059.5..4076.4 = 0.059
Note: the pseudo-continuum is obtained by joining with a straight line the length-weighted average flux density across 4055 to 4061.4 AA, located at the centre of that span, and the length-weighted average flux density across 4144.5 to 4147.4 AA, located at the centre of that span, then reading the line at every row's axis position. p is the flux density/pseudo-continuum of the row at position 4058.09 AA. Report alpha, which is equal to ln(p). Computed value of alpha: 0.00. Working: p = 1.00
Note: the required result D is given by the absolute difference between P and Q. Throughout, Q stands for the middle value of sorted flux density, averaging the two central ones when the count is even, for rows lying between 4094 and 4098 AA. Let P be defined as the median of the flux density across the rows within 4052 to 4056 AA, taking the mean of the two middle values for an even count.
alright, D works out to 0.14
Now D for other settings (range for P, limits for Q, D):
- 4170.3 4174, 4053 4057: 0.04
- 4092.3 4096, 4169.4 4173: 0.17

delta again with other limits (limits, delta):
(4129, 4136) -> 0.012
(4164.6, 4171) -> 0.018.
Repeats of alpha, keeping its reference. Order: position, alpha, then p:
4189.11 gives 0.10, 1.11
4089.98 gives 0.23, 1.26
